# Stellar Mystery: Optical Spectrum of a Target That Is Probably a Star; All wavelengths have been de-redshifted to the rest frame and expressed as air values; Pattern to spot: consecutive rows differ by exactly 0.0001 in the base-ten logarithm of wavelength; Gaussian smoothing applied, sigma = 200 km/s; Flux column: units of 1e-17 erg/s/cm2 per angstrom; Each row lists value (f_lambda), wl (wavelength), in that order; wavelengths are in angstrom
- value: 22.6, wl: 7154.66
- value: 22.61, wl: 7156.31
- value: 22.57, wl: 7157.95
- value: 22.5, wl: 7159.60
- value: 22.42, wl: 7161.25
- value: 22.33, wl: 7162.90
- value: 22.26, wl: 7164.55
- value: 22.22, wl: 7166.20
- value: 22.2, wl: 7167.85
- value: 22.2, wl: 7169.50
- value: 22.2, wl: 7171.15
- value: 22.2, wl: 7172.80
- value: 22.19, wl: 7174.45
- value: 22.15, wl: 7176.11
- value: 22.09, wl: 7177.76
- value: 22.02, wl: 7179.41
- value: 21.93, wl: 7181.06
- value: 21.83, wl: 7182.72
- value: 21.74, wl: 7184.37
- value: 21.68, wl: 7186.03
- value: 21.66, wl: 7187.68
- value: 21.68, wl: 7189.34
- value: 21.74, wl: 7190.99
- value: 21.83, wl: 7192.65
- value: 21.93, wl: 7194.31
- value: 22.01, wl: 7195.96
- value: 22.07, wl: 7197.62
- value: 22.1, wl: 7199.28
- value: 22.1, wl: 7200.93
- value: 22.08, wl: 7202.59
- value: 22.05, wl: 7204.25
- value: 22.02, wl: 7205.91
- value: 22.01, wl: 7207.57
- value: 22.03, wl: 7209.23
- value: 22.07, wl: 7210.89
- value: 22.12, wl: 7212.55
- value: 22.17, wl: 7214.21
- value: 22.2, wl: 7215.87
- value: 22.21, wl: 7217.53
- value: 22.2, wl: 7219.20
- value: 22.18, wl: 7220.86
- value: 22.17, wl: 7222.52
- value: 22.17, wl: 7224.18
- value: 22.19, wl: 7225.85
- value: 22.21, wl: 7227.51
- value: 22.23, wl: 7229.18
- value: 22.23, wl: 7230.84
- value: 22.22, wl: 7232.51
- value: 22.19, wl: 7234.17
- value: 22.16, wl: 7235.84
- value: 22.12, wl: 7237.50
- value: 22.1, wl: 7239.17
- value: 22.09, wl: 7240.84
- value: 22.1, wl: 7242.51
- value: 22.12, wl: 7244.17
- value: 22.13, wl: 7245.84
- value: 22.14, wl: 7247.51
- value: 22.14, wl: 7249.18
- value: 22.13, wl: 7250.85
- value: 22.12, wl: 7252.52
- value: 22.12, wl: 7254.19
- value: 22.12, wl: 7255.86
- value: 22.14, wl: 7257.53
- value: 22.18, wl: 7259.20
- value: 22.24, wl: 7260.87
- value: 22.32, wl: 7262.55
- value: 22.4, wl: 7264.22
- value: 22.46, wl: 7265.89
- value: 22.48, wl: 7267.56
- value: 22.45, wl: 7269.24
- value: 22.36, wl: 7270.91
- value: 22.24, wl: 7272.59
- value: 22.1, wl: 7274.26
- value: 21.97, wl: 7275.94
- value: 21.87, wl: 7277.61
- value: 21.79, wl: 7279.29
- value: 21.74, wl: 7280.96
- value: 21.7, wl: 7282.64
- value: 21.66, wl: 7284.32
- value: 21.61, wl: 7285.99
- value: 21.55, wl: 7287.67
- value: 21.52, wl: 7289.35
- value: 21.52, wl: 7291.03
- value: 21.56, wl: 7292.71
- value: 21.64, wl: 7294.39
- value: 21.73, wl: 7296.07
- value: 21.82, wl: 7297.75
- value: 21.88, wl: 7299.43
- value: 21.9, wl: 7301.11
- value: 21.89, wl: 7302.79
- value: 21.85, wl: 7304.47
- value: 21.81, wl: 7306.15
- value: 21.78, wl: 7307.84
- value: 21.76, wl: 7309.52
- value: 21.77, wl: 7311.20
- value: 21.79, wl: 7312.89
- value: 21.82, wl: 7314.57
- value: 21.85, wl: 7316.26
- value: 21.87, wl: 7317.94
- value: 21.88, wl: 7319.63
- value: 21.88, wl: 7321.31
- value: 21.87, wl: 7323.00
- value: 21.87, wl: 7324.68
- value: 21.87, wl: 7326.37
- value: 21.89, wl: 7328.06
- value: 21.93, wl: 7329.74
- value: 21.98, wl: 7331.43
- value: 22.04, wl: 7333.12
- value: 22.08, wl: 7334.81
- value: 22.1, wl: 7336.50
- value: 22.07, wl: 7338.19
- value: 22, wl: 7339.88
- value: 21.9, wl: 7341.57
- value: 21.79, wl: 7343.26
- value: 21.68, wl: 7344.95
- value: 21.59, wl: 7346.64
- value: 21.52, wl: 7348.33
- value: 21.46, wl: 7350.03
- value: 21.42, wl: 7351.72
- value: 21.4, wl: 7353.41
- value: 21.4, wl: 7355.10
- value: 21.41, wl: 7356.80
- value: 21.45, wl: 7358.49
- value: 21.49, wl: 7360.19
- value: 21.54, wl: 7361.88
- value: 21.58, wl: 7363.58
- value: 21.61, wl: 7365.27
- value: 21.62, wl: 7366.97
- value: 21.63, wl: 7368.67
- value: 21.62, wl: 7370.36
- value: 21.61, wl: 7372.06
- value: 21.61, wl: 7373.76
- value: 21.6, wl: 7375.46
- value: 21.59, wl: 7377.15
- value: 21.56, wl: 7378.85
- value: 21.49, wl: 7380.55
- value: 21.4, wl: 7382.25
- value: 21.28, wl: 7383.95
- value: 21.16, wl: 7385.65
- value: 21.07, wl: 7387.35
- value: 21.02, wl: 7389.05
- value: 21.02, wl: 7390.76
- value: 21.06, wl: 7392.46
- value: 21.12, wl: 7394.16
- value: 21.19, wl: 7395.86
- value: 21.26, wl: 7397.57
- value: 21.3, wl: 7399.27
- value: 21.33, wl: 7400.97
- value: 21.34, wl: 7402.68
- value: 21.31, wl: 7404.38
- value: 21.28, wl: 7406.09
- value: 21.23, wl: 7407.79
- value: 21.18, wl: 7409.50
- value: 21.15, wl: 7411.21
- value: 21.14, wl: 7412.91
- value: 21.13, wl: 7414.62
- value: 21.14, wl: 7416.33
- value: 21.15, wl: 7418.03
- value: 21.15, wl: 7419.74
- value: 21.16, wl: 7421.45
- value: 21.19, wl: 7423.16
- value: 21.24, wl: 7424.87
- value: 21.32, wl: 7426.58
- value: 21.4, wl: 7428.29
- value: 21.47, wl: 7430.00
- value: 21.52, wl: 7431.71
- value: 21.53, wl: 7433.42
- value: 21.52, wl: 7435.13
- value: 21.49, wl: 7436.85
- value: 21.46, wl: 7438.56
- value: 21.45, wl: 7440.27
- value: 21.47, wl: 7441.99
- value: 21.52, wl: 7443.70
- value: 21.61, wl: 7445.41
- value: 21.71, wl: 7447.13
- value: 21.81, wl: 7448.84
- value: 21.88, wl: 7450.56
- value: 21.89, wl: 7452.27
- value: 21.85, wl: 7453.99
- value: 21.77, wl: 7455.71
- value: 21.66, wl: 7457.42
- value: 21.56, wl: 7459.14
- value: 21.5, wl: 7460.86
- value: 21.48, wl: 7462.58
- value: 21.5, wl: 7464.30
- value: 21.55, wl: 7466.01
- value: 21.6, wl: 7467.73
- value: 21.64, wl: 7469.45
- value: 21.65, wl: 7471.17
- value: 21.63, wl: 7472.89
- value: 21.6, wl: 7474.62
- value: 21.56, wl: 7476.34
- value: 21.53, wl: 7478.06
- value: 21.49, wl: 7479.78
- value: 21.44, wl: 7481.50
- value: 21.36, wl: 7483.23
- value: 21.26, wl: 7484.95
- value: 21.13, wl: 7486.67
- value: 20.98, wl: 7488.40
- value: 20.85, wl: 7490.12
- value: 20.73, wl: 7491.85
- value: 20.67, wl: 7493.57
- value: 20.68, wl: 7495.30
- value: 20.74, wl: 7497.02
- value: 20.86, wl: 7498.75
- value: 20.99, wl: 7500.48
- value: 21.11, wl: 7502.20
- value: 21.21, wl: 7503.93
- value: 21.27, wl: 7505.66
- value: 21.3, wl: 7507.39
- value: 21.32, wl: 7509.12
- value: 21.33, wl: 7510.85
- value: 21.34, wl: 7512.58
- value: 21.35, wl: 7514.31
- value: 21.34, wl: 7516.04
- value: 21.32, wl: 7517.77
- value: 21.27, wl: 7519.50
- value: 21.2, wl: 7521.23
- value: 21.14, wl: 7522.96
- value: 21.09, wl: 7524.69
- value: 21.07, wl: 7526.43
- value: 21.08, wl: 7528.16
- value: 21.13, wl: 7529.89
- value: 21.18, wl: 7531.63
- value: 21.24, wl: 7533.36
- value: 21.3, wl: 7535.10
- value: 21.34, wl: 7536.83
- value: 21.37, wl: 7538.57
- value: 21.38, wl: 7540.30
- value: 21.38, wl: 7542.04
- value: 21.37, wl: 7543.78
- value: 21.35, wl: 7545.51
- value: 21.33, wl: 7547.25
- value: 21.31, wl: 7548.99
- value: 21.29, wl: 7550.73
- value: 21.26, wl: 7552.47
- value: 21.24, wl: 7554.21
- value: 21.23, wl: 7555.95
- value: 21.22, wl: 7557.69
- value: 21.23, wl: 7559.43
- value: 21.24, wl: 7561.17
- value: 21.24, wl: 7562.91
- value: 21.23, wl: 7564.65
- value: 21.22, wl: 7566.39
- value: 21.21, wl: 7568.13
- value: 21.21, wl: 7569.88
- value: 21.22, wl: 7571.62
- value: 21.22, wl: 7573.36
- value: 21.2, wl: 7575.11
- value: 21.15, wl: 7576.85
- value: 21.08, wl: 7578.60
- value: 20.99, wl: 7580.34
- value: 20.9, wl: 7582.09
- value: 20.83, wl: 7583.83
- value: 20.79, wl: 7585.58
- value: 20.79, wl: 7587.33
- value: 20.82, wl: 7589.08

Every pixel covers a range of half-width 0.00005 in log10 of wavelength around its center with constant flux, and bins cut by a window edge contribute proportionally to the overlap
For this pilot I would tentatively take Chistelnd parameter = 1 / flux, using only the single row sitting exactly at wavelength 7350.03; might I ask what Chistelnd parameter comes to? 0.0466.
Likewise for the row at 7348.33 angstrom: 0.0465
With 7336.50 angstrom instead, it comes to 0.0452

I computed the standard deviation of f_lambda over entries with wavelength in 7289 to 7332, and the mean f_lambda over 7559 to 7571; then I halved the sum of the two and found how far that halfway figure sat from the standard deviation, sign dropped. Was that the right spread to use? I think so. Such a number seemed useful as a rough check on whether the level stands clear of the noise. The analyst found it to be 10.6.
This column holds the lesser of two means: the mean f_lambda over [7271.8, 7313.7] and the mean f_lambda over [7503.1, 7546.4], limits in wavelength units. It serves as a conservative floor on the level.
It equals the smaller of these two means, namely 21.3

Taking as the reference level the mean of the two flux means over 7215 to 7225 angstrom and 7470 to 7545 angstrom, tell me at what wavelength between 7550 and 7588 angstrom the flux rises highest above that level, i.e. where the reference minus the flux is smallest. 7550.73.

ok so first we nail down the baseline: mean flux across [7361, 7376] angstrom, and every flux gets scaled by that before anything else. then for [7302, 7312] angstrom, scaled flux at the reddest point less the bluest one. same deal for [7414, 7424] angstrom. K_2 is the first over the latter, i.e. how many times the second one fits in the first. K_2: -2.0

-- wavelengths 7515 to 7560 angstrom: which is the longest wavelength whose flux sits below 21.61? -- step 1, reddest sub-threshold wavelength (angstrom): 7559.43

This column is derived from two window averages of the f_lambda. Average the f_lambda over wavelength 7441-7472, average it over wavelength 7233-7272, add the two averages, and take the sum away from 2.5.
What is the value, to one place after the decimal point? -41.4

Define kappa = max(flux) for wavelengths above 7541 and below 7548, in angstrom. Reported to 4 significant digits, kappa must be 21.38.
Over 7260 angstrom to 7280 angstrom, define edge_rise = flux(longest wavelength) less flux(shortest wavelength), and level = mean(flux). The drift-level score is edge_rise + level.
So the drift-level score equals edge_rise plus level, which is 21.8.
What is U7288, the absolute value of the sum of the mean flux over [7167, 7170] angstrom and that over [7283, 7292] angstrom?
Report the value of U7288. 43.8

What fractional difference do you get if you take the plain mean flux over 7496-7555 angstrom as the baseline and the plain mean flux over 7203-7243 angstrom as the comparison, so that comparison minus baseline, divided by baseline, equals 0.043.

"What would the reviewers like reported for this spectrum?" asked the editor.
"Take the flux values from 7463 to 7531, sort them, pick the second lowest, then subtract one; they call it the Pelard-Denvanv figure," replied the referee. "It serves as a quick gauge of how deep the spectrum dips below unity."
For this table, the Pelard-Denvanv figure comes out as 19.68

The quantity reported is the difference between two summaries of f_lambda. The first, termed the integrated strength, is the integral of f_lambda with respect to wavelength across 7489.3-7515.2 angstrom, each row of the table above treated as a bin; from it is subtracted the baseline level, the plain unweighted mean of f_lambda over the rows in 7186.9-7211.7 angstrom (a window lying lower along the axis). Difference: 523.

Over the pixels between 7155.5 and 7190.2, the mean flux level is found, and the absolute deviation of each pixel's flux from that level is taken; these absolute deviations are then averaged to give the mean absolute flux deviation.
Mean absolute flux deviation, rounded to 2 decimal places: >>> 0.23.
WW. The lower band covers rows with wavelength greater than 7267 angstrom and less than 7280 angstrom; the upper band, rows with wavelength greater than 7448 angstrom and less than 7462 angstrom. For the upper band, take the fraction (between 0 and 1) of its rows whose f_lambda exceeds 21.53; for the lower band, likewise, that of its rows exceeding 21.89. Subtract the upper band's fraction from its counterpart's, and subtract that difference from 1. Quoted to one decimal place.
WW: 1.1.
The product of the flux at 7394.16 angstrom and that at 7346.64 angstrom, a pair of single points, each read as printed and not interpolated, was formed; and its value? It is 456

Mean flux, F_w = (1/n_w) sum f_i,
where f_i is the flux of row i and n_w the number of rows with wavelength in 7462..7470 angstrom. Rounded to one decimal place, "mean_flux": 21.6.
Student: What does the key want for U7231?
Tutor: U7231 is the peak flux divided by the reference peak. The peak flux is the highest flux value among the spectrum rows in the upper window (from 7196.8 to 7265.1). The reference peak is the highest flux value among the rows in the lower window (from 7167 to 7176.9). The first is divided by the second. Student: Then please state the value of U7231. 1.01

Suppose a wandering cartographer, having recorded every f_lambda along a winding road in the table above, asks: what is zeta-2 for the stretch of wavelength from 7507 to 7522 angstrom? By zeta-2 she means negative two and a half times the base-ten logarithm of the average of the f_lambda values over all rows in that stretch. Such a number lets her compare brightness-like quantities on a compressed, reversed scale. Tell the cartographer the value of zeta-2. -3.32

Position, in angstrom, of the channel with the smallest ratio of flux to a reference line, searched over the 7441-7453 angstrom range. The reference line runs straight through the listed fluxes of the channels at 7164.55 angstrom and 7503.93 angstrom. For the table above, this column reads 7441.99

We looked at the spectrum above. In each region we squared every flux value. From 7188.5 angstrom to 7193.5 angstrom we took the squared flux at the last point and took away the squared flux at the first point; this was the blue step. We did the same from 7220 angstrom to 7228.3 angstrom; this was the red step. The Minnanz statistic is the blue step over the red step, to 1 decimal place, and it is 4.9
